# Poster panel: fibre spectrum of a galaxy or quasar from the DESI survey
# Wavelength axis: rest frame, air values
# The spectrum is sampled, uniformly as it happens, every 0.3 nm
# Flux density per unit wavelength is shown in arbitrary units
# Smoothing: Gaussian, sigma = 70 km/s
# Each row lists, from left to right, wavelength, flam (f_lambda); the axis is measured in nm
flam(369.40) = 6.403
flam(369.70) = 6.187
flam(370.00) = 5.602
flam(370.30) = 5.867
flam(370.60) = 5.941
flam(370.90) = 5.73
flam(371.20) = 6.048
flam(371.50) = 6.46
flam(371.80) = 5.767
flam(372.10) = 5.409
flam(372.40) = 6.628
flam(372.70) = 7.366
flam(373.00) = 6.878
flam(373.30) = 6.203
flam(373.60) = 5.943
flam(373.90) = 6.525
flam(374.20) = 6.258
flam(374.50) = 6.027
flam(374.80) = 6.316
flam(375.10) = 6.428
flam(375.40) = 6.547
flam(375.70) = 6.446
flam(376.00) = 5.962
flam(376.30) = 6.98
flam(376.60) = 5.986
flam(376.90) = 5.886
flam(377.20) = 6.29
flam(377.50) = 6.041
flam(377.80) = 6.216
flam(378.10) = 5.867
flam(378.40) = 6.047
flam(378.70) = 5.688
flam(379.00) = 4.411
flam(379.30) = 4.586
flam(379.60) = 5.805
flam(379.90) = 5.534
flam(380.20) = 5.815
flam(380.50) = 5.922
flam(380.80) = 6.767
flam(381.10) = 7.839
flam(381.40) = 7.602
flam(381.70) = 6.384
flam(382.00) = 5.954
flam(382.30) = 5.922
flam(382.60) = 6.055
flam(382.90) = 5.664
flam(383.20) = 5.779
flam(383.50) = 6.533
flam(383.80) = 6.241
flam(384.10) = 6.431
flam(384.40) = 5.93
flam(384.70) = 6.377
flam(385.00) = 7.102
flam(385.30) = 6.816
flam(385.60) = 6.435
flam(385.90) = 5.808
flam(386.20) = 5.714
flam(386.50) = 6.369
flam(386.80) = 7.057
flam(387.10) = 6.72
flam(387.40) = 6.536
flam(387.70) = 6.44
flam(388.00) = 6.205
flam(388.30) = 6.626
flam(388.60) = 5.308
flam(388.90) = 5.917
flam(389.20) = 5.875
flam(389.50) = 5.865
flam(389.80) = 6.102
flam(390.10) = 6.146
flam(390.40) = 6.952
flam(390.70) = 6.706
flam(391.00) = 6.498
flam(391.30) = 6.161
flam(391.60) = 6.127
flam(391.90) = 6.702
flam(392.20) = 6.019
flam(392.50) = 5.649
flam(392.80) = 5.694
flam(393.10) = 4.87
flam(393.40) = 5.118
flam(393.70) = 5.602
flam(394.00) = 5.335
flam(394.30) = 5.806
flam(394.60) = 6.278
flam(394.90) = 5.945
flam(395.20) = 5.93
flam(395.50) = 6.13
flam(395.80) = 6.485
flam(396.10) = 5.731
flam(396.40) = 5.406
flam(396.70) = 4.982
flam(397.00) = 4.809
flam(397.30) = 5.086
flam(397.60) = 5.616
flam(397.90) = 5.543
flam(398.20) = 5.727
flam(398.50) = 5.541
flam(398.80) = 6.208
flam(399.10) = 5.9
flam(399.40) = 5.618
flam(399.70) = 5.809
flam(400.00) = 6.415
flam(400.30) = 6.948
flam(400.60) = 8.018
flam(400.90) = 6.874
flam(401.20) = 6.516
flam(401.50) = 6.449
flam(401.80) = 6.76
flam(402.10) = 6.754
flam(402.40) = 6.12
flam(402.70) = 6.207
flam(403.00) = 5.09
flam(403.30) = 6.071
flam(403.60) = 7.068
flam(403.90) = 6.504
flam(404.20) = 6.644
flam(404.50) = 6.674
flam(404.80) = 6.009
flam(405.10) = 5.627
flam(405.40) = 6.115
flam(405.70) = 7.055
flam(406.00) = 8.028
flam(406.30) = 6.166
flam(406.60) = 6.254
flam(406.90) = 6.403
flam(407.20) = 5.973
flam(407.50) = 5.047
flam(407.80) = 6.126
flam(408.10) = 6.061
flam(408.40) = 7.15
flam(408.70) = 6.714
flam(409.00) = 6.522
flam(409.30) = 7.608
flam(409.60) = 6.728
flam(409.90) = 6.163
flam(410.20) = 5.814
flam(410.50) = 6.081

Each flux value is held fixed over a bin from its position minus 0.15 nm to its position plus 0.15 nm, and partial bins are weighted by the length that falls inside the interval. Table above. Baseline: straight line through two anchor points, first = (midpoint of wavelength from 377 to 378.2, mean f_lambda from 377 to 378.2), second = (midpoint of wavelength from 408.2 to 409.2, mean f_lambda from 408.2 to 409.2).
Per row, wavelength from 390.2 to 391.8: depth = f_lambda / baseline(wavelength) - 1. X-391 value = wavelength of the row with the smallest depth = 391.60 nm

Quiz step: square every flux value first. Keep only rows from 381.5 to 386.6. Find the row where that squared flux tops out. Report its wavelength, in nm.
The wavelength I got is 385.00 nm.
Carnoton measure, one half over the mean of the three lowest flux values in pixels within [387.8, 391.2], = 0.088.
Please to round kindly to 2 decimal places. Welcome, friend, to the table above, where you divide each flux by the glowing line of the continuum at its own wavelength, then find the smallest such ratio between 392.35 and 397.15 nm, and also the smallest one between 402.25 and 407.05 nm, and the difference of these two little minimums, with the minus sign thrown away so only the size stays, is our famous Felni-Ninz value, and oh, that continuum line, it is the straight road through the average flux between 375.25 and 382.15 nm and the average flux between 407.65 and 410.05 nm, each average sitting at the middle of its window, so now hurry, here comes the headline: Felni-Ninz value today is 0.03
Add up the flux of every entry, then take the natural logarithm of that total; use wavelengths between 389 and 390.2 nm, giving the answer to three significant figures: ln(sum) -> 3.18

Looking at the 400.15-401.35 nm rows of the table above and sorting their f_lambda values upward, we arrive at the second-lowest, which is 6.874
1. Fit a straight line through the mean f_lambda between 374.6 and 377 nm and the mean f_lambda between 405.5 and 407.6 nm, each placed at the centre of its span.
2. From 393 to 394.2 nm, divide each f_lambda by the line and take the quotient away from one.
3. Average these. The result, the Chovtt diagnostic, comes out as 0.18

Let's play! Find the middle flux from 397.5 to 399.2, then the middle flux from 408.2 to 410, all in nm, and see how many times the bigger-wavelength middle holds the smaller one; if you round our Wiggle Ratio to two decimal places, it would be 1.19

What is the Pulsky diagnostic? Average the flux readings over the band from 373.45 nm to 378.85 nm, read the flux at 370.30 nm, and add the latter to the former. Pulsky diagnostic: 12.1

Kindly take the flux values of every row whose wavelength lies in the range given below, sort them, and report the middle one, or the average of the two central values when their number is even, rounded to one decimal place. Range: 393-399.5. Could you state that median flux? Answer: 5.6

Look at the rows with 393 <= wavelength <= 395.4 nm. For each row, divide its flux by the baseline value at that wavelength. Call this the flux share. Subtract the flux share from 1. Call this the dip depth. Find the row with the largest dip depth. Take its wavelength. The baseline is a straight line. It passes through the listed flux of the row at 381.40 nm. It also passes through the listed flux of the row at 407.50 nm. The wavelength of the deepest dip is 393.10 nm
